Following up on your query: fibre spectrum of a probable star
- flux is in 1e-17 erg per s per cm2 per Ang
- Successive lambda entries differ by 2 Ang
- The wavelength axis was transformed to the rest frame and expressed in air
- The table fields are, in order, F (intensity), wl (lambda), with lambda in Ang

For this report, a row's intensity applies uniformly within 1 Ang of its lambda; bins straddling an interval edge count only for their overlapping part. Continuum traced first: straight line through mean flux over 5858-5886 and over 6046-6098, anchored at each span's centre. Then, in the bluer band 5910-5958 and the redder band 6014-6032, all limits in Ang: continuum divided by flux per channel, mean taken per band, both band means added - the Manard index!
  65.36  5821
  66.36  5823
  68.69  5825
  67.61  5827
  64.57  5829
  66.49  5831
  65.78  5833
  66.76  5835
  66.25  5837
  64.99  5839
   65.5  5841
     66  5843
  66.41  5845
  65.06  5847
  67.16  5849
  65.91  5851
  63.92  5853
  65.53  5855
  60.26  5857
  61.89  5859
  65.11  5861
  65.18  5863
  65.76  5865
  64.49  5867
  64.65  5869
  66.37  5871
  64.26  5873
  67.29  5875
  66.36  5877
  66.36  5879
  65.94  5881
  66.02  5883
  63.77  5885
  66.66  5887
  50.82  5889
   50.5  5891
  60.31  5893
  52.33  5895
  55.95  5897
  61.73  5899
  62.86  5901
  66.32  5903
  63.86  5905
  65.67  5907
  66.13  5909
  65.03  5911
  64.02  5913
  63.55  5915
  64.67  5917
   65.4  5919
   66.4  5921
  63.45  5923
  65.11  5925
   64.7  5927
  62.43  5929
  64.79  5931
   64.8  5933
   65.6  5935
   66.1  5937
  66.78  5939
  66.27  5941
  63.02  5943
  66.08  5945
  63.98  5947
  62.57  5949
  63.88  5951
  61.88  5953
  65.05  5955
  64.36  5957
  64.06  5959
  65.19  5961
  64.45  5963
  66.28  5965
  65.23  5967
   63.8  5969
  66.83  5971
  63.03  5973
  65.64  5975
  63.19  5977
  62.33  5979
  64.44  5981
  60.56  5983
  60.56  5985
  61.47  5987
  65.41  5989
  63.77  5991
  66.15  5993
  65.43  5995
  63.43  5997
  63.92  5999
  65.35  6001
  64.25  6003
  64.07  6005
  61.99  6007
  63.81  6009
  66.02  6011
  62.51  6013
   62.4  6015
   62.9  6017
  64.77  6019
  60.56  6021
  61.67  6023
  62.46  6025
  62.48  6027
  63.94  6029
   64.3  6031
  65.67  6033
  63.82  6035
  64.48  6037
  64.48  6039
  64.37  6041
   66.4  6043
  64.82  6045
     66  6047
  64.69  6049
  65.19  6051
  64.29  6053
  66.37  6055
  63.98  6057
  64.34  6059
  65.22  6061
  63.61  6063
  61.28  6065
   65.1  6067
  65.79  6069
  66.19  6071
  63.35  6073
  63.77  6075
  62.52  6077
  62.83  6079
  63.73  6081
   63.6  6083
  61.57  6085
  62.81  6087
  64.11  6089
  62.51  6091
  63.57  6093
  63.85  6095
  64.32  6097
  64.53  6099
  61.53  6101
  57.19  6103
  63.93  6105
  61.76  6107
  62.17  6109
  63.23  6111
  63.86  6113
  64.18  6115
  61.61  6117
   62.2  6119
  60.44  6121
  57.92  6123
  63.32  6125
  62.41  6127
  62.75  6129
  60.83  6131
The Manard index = 2.03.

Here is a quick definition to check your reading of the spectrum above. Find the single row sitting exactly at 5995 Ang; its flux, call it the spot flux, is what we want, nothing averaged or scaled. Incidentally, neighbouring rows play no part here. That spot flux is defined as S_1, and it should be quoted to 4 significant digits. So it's 65.43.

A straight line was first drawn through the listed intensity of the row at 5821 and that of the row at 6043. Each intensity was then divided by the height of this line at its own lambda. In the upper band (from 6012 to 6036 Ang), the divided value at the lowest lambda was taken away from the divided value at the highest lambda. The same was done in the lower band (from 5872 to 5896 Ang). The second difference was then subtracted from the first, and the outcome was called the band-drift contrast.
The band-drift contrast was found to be 0.20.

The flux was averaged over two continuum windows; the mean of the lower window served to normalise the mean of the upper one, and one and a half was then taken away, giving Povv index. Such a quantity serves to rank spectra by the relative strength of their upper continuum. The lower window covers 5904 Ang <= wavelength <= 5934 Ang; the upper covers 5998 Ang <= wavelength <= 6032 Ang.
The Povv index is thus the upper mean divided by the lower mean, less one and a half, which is -0.52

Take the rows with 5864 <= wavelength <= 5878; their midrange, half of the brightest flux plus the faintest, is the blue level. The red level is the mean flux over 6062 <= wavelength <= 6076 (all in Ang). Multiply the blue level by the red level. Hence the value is 4220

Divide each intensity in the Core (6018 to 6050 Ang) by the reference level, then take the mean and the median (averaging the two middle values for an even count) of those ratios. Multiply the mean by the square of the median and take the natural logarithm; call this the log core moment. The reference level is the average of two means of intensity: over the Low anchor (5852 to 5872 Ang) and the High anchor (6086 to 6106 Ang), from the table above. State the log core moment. 0.034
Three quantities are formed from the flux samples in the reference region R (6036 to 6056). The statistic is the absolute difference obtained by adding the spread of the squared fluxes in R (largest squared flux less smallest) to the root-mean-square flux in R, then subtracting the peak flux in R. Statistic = 274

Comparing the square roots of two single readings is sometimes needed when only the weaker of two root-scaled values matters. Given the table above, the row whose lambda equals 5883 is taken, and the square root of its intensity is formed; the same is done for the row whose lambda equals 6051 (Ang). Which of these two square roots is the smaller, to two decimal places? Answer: 8.07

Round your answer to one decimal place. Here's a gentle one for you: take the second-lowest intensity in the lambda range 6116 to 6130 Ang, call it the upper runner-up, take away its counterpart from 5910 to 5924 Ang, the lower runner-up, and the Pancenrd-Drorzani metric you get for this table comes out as -3.1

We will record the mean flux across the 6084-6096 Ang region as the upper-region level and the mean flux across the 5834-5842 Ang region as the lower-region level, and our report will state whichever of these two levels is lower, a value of 63.1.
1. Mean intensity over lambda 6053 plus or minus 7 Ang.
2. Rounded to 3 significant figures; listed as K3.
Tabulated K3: 65.0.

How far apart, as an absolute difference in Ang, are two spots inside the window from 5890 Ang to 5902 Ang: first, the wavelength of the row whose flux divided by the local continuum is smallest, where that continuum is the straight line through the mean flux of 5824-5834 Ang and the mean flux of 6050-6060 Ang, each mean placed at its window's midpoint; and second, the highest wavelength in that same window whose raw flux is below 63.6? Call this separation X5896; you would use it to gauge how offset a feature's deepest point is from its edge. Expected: 10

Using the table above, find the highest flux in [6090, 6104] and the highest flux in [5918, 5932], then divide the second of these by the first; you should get 1.03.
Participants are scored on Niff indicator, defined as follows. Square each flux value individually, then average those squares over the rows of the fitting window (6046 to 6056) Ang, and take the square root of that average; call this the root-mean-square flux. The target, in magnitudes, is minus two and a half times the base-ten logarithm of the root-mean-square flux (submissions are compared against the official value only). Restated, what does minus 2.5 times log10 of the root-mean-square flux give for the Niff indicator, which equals -4.54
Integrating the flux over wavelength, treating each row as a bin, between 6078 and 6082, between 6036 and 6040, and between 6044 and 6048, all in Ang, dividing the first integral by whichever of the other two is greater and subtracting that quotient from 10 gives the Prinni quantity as 9.03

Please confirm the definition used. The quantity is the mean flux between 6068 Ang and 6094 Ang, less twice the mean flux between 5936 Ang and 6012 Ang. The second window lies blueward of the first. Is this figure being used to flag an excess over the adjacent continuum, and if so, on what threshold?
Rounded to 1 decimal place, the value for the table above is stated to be -64.9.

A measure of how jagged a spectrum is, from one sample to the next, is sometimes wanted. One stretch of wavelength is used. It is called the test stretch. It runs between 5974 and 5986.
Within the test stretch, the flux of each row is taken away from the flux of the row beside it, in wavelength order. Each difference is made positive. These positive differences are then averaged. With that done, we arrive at 1.9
